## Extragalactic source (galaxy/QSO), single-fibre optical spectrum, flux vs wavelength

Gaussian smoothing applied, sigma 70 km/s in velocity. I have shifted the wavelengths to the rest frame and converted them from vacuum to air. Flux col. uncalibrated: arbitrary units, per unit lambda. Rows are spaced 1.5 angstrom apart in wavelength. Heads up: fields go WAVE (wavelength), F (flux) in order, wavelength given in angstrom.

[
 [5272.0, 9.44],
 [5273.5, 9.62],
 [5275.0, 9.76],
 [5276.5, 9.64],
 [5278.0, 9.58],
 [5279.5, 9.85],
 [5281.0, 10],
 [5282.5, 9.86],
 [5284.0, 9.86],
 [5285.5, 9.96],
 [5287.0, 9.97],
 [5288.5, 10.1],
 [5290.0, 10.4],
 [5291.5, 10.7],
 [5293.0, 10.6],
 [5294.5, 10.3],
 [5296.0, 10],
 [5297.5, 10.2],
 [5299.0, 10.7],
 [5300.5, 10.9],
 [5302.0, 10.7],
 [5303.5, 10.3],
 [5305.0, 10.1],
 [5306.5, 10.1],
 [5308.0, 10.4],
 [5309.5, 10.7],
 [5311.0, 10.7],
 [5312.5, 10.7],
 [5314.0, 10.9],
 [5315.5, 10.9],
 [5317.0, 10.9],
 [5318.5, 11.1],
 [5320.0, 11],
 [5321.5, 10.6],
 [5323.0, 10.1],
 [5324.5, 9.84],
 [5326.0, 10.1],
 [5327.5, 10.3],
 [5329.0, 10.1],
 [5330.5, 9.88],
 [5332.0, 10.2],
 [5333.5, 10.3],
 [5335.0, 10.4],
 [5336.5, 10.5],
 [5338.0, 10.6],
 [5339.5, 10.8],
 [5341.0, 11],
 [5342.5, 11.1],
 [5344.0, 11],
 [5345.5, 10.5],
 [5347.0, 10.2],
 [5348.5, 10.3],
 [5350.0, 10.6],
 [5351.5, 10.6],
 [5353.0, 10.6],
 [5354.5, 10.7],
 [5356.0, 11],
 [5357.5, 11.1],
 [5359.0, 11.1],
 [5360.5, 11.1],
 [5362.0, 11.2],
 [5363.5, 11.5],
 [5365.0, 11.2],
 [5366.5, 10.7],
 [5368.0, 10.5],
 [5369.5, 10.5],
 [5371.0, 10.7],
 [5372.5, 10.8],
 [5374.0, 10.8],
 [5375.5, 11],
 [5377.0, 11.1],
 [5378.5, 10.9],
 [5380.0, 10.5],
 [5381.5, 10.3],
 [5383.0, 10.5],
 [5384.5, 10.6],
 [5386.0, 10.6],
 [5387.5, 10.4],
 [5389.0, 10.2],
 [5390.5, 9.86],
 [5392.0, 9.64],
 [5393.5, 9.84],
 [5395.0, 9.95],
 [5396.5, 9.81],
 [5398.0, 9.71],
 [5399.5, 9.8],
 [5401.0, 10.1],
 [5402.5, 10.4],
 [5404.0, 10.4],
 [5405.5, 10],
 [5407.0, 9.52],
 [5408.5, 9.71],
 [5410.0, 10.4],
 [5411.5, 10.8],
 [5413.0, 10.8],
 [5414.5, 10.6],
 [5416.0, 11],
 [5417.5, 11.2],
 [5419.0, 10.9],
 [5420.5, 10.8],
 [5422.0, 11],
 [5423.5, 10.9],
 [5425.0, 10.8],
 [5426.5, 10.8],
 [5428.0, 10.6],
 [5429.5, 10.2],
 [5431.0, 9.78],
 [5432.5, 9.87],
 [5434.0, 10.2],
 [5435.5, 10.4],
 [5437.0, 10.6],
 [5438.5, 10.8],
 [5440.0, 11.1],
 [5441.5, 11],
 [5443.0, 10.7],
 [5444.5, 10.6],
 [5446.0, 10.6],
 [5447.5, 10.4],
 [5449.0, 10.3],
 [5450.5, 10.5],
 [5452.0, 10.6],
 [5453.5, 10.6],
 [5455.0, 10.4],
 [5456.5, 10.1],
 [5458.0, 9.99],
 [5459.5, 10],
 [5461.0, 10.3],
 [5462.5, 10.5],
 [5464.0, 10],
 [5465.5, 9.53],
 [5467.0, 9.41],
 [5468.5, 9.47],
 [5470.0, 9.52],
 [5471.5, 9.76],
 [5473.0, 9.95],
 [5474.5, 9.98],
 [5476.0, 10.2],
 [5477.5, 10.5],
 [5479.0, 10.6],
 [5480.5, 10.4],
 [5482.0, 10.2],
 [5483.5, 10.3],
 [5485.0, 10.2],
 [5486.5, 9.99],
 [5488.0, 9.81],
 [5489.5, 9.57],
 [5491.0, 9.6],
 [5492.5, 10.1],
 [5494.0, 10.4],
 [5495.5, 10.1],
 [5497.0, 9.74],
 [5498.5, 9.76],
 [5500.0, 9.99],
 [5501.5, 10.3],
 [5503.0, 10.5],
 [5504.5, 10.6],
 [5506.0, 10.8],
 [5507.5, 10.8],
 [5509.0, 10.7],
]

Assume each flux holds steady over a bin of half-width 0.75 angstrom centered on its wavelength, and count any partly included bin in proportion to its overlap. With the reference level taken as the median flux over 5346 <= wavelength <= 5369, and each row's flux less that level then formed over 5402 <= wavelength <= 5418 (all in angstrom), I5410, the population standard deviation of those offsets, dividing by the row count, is 0.50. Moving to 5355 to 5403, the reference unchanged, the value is 0.50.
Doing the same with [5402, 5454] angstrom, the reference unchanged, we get 0.40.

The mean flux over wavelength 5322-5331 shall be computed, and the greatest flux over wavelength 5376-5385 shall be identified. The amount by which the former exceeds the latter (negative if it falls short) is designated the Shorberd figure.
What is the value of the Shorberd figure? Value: -1.0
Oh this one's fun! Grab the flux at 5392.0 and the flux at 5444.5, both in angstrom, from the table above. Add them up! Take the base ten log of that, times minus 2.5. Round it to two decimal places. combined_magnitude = -3.27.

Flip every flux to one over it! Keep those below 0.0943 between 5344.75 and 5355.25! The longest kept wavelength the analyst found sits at 5354.5 angstrom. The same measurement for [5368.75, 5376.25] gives 5375.5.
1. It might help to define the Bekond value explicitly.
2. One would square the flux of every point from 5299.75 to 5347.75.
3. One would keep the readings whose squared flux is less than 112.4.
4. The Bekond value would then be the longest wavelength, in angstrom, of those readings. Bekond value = 5347.0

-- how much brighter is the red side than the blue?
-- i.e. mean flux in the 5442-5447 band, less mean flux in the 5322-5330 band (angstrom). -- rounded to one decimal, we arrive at 0.5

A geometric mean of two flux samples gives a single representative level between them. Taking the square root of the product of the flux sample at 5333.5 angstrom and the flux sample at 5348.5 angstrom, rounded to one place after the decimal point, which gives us 10.3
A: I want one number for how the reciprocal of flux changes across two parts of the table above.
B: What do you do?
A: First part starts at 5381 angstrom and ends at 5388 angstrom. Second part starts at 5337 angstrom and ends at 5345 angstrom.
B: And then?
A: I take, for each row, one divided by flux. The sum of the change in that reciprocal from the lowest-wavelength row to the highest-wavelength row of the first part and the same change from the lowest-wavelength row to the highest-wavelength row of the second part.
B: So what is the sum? -0.004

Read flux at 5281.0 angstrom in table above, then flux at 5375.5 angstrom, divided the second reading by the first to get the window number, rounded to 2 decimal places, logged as 1.10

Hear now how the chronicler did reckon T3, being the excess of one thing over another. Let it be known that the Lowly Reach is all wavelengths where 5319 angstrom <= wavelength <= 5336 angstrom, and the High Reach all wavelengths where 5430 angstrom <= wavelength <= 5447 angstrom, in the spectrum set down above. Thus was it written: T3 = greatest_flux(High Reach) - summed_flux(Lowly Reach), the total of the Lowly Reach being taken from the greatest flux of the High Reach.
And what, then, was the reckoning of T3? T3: -102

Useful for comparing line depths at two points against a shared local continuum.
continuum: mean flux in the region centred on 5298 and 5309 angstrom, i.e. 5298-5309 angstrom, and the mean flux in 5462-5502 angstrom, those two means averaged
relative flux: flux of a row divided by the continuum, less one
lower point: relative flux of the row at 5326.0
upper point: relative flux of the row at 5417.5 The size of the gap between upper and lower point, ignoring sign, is 0.108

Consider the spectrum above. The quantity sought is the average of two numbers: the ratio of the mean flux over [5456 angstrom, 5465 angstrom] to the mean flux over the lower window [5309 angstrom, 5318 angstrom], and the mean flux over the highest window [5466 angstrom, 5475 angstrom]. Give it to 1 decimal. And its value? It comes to 5.3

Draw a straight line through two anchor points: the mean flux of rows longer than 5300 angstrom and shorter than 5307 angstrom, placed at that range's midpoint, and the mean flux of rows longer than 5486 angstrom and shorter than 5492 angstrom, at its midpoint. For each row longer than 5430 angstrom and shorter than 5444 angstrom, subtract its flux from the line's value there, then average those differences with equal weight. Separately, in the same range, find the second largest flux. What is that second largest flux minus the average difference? 11.6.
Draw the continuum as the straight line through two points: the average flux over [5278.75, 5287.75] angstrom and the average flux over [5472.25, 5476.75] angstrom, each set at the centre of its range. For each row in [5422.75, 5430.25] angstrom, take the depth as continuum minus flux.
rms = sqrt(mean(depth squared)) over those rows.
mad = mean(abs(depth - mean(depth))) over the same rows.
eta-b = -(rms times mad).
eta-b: -0.15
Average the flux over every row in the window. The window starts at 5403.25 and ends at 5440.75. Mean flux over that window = 10.5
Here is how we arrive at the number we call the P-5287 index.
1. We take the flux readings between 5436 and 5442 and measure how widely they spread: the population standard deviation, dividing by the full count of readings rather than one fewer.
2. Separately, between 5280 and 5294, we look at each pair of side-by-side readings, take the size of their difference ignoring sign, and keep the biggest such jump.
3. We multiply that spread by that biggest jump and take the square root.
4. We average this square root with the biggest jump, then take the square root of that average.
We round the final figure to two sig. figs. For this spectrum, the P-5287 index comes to 0.52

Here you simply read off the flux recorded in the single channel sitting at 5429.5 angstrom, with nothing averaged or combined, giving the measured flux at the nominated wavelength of 10.2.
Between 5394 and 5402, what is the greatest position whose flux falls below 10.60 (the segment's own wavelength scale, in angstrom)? 5401.0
